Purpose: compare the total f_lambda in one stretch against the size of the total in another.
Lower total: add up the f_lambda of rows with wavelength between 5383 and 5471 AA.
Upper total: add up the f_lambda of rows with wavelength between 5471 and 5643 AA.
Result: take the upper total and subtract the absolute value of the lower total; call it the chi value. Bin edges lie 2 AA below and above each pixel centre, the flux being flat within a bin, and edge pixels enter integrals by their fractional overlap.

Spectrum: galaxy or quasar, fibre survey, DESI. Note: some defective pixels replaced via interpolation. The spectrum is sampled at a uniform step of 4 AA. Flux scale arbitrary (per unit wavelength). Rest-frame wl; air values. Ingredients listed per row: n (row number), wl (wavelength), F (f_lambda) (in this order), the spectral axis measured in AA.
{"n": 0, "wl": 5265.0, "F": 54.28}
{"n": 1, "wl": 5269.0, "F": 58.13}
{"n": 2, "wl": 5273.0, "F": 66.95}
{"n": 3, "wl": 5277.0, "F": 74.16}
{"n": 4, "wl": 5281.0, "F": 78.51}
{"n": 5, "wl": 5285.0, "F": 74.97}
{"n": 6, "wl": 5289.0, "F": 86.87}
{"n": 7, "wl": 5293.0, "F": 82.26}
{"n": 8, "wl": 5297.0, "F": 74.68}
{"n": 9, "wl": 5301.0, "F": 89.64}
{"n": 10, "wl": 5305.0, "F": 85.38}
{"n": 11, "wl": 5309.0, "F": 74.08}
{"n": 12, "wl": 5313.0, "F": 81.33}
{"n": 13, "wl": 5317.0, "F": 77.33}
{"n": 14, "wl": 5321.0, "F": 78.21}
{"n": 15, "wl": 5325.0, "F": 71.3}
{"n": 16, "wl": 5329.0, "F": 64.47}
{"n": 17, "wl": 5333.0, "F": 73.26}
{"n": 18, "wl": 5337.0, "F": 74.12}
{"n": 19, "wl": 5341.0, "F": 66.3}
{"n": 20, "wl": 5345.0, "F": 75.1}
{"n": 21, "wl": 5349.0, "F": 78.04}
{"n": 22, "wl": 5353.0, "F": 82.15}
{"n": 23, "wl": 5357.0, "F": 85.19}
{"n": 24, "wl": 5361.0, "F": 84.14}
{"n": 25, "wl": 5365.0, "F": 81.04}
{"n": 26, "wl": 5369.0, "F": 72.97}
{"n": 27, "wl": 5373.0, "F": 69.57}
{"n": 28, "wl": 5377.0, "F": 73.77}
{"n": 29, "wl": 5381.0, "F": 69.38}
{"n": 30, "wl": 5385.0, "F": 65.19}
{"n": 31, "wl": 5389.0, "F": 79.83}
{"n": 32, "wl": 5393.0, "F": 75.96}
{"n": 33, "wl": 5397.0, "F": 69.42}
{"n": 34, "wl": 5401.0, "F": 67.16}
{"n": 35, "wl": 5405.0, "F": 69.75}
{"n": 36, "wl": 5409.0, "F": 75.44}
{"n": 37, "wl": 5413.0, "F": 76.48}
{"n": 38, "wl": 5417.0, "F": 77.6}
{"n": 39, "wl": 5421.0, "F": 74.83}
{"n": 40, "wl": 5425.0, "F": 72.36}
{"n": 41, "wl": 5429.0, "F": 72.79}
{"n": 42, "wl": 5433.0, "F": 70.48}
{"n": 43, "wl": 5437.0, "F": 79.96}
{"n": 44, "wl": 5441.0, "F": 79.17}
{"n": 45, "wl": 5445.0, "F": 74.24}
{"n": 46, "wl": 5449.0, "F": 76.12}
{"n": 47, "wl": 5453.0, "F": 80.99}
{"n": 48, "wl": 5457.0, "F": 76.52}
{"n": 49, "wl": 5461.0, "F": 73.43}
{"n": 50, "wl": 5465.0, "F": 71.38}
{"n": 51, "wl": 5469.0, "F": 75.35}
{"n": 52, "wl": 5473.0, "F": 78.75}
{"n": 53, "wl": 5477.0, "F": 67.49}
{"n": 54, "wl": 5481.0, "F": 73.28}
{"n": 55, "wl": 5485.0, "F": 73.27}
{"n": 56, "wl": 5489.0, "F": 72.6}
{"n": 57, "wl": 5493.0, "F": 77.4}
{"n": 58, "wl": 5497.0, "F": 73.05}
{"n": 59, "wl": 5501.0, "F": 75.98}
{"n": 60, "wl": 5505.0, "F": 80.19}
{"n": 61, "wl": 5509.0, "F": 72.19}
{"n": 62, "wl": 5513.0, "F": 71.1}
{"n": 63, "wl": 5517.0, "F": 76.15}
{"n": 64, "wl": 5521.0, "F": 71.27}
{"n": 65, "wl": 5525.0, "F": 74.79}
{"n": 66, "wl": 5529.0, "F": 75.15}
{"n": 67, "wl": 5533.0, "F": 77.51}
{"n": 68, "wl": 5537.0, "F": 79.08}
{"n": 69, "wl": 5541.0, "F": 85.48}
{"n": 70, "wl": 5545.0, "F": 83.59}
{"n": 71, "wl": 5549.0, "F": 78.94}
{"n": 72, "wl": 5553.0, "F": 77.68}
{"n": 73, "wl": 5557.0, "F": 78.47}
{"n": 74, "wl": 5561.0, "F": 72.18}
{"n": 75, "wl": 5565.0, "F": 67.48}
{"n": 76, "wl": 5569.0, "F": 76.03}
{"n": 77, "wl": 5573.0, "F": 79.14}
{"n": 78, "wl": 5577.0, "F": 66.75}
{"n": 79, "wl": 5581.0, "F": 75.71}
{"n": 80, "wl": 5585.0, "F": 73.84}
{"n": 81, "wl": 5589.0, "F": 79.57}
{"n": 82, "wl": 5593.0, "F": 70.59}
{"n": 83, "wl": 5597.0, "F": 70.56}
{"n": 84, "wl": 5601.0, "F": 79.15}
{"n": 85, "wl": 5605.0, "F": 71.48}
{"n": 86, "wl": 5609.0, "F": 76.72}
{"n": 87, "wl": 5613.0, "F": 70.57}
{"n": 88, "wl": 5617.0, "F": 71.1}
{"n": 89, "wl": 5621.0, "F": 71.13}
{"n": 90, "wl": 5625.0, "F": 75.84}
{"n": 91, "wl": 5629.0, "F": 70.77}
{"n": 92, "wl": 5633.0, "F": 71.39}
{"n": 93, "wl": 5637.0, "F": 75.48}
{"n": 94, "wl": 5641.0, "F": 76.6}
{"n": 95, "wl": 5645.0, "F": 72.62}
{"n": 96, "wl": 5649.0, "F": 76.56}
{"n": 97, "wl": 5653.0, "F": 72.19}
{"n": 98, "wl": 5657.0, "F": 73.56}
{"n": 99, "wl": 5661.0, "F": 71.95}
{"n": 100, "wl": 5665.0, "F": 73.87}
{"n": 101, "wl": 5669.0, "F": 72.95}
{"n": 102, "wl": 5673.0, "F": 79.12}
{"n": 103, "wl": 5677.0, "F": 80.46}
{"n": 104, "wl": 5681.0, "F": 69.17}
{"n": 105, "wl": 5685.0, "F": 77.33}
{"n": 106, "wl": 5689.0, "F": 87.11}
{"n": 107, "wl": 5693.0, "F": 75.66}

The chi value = 1581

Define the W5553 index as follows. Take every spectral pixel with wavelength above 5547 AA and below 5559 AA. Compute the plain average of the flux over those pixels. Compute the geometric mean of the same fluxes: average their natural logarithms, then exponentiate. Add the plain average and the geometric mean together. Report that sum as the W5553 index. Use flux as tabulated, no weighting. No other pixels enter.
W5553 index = 157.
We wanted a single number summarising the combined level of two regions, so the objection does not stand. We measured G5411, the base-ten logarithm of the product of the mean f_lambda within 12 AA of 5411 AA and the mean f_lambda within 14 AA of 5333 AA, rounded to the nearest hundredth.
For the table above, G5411 3.72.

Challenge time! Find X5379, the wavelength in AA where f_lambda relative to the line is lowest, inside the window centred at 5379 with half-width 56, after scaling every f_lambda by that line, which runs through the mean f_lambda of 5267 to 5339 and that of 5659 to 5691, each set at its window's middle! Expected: 5329.0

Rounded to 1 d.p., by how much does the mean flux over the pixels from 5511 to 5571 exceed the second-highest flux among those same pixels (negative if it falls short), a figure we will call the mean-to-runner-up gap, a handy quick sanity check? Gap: -7.3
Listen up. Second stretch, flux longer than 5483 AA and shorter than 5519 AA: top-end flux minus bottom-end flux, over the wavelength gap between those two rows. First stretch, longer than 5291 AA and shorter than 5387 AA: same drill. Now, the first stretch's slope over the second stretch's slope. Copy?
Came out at -2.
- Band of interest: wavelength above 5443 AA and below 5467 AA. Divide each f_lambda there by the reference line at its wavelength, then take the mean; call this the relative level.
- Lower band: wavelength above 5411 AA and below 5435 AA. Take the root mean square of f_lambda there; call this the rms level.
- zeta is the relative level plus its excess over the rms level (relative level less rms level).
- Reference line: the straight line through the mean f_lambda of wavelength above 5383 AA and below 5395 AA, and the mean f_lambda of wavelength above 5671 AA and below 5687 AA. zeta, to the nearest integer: -72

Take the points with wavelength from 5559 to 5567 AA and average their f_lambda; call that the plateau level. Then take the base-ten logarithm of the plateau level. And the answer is 1.84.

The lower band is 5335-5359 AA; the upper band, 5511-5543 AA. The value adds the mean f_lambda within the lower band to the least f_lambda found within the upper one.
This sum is 148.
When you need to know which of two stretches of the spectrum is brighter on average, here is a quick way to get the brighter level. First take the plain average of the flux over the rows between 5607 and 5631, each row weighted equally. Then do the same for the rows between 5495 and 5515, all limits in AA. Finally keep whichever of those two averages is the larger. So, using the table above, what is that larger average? 74.5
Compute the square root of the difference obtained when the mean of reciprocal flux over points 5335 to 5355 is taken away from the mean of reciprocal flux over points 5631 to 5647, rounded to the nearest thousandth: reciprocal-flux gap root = 0.012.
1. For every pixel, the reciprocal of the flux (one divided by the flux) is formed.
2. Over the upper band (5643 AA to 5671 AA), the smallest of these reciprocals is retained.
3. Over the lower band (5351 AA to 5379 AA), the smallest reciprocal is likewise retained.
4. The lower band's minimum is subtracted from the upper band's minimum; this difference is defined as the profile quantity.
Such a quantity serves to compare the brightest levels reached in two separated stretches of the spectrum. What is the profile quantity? 0.0013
